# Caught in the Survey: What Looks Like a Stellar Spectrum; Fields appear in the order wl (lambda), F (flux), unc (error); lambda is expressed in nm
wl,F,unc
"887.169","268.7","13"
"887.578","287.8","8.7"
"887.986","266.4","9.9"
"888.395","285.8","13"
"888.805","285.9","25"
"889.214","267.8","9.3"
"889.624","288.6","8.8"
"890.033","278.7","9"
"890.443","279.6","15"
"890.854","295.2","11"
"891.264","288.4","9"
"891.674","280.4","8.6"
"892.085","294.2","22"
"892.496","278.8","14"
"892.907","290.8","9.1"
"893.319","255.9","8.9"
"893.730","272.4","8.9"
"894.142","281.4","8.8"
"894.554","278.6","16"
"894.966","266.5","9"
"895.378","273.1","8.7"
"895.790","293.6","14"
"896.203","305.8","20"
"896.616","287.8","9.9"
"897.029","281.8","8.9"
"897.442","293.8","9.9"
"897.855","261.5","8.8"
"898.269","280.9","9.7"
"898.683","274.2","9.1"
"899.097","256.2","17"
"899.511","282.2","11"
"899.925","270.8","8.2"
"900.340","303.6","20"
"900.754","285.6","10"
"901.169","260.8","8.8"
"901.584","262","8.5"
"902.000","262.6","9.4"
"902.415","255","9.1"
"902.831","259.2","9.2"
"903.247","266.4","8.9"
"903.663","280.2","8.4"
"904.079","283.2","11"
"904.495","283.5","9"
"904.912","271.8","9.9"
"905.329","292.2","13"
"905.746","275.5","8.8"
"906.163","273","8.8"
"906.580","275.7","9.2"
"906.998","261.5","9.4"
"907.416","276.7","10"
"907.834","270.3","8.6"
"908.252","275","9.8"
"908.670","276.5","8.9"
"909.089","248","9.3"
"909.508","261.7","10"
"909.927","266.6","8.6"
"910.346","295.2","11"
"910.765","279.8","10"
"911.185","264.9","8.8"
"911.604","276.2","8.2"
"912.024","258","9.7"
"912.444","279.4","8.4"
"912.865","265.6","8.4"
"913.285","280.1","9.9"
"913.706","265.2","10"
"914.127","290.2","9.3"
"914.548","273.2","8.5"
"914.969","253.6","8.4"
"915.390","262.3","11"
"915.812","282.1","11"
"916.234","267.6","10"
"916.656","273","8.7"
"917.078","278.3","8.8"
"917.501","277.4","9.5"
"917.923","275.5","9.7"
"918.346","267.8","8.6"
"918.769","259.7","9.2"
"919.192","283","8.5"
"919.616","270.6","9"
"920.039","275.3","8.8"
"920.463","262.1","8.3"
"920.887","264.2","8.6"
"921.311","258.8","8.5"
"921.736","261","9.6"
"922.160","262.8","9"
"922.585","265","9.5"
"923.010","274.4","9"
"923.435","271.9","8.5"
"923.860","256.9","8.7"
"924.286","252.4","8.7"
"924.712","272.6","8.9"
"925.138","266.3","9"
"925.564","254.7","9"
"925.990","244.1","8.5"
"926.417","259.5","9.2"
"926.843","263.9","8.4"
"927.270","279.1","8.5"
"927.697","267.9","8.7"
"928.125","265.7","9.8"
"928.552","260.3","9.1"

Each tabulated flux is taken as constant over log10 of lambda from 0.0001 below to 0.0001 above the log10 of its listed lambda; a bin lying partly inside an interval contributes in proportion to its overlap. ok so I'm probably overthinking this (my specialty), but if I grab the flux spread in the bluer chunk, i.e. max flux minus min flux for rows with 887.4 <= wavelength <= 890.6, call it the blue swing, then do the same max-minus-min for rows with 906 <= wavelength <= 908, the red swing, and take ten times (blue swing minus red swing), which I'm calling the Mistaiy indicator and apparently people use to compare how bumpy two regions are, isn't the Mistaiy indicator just 70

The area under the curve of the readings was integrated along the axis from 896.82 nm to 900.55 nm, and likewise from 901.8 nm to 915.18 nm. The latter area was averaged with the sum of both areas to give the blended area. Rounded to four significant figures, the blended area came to 4156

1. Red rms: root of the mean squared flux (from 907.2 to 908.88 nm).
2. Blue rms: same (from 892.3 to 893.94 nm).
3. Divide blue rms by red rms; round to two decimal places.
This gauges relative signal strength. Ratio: 1.00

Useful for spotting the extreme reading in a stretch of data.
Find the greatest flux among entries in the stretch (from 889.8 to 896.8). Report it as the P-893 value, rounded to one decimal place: 305.8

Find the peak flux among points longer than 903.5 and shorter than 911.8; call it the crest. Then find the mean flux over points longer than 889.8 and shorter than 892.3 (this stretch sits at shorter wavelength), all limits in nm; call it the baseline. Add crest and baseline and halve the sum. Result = 291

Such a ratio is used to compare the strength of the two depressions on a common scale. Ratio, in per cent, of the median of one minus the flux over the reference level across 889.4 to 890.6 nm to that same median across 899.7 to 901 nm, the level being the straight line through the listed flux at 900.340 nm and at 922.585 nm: 225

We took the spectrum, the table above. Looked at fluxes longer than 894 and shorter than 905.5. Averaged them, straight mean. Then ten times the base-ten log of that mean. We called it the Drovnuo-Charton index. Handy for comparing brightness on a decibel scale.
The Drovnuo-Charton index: 24.42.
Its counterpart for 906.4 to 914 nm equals 24.33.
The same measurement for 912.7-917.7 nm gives 24.35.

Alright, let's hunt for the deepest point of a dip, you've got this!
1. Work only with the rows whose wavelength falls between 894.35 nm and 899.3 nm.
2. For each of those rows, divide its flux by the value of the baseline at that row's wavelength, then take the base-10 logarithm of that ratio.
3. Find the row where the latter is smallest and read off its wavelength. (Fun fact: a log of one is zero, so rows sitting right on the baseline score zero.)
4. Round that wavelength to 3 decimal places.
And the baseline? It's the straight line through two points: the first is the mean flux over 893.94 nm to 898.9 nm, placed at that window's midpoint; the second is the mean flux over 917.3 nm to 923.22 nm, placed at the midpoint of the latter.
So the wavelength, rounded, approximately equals 899.097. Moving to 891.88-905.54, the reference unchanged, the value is 893.319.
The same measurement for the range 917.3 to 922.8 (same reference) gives 918.769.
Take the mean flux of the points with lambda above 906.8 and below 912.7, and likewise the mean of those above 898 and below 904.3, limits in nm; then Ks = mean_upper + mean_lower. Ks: 543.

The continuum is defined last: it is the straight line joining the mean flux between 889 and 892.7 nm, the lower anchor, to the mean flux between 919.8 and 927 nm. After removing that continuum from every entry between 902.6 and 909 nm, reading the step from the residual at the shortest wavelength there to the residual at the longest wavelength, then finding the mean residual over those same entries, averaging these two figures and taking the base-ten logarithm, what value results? 1.0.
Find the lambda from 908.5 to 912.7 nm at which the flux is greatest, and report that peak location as 910.346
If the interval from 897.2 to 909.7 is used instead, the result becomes 900.340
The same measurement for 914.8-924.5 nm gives 919.192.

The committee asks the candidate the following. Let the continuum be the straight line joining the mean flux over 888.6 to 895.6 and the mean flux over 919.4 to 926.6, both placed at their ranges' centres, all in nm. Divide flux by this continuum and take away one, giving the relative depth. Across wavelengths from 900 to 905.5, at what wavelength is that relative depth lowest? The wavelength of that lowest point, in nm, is 902.415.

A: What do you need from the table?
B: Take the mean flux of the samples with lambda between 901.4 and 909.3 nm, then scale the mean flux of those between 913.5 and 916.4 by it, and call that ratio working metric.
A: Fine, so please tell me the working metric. 1.00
